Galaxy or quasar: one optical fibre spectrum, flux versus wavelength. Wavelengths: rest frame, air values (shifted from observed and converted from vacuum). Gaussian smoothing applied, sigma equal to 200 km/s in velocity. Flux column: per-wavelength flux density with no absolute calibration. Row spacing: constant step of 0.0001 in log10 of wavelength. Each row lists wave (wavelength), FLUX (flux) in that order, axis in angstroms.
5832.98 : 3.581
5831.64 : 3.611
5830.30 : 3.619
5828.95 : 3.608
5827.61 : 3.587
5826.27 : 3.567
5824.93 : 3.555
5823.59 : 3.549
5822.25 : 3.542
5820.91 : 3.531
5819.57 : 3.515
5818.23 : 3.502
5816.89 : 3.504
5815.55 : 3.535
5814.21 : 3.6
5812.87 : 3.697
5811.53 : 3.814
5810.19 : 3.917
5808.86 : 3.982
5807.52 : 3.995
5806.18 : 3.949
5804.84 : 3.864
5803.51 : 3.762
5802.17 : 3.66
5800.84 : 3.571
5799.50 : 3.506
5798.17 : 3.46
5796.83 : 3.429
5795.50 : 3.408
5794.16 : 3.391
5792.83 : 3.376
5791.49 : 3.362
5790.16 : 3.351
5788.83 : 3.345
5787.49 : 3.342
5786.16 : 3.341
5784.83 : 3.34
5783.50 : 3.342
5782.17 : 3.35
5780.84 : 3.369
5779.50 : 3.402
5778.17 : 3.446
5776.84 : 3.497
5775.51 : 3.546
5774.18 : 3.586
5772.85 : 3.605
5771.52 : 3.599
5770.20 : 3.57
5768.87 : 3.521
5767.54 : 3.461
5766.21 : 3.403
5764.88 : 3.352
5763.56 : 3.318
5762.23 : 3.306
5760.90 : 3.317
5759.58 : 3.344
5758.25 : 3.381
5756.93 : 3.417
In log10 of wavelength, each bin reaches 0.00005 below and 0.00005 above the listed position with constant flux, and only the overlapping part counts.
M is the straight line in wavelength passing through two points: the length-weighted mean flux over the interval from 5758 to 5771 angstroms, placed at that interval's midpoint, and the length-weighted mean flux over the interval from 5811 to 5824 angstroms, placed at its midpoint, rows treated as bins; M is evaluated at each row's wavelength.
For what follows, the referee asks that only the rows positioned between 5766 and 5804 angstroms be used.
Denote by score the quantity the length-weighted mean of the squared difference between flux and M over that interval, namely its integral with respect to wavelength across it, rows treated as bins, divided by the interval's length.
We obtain 0.014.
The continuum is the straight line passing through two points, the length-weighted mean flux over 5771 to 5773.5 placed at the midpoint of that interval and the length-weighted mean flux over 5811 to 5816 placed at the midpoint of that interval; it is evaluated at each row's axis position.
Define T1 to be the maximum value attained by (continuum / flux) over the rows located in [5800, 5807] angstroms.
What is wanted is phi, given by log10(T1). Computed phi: 0.009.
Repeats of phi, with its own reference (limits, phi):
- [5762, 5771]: 0.035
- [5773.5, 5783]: 0.033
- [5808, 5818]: 0.019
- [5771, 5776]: 0.007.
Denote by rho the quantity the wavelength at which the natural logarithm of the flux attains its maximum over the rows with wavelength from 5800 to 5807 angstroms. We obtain 5806.18 angstroms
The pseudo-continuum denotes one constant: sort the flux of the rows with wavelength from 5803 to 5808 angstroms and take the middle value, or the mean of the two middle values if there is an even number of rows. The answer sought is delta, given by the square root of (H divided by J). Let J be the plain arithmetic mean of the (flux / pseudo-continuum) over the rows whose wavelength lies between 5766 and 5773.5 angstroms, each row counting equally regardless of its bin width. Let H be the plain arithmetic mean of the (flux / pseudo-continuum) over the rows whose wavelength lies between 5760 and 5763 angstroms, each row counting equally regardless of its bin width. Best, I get 0.97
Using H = 0.85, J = 0.90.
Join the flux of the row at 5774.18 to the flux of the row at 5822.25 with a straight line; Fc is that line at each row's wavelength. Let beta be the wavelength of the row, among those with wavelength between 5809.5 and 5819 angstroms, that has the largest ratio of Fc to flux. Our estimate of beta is 5818.23 angstroms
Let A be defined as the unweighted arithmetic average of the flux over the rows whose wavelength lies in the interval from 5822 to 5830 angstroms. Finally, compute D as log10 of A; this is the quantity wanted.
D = 0.552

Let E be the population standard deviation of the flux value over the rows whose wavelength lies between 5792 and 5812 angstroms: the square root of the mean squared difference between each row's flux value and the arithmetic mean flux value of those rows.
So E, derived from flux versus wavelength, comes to 0.228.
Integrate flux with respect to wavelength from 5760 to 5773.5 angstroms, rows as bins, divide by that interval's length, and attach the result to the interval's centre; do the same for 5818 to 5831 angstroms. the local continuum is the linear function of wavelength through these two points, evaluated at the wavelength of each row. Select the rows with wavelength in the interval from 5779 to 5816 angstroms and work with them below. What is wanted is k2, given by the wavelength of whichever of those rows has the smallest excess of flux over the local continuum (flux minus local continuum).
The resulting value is 5787.49 angstroms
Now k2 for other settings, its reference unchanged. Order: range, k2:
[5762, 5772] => 5762.23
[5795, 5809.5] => 5795.50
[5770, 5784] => 5783.50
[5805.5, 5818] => 5816.89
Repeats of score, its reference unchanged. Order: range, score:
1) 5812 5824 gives 0.006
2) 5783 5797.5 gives 0.015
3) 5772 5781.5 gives 0.012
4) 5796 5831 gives 0.038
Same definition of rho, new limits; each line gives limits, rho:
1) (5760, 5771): 5770.20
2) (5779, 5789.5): 5779.50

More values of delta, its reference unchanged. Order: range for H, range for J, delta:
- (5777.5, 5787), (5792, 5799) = 0.99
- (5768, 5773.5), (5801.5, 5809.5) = 0.96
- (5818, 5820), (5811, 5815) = 0.97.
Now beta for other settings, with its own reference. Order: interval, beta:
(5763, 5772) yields 5763.56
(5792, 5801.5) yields 5792.83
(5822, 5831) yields 5822.25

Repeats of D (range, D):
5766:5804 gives 0.539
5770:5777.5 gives 0.552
